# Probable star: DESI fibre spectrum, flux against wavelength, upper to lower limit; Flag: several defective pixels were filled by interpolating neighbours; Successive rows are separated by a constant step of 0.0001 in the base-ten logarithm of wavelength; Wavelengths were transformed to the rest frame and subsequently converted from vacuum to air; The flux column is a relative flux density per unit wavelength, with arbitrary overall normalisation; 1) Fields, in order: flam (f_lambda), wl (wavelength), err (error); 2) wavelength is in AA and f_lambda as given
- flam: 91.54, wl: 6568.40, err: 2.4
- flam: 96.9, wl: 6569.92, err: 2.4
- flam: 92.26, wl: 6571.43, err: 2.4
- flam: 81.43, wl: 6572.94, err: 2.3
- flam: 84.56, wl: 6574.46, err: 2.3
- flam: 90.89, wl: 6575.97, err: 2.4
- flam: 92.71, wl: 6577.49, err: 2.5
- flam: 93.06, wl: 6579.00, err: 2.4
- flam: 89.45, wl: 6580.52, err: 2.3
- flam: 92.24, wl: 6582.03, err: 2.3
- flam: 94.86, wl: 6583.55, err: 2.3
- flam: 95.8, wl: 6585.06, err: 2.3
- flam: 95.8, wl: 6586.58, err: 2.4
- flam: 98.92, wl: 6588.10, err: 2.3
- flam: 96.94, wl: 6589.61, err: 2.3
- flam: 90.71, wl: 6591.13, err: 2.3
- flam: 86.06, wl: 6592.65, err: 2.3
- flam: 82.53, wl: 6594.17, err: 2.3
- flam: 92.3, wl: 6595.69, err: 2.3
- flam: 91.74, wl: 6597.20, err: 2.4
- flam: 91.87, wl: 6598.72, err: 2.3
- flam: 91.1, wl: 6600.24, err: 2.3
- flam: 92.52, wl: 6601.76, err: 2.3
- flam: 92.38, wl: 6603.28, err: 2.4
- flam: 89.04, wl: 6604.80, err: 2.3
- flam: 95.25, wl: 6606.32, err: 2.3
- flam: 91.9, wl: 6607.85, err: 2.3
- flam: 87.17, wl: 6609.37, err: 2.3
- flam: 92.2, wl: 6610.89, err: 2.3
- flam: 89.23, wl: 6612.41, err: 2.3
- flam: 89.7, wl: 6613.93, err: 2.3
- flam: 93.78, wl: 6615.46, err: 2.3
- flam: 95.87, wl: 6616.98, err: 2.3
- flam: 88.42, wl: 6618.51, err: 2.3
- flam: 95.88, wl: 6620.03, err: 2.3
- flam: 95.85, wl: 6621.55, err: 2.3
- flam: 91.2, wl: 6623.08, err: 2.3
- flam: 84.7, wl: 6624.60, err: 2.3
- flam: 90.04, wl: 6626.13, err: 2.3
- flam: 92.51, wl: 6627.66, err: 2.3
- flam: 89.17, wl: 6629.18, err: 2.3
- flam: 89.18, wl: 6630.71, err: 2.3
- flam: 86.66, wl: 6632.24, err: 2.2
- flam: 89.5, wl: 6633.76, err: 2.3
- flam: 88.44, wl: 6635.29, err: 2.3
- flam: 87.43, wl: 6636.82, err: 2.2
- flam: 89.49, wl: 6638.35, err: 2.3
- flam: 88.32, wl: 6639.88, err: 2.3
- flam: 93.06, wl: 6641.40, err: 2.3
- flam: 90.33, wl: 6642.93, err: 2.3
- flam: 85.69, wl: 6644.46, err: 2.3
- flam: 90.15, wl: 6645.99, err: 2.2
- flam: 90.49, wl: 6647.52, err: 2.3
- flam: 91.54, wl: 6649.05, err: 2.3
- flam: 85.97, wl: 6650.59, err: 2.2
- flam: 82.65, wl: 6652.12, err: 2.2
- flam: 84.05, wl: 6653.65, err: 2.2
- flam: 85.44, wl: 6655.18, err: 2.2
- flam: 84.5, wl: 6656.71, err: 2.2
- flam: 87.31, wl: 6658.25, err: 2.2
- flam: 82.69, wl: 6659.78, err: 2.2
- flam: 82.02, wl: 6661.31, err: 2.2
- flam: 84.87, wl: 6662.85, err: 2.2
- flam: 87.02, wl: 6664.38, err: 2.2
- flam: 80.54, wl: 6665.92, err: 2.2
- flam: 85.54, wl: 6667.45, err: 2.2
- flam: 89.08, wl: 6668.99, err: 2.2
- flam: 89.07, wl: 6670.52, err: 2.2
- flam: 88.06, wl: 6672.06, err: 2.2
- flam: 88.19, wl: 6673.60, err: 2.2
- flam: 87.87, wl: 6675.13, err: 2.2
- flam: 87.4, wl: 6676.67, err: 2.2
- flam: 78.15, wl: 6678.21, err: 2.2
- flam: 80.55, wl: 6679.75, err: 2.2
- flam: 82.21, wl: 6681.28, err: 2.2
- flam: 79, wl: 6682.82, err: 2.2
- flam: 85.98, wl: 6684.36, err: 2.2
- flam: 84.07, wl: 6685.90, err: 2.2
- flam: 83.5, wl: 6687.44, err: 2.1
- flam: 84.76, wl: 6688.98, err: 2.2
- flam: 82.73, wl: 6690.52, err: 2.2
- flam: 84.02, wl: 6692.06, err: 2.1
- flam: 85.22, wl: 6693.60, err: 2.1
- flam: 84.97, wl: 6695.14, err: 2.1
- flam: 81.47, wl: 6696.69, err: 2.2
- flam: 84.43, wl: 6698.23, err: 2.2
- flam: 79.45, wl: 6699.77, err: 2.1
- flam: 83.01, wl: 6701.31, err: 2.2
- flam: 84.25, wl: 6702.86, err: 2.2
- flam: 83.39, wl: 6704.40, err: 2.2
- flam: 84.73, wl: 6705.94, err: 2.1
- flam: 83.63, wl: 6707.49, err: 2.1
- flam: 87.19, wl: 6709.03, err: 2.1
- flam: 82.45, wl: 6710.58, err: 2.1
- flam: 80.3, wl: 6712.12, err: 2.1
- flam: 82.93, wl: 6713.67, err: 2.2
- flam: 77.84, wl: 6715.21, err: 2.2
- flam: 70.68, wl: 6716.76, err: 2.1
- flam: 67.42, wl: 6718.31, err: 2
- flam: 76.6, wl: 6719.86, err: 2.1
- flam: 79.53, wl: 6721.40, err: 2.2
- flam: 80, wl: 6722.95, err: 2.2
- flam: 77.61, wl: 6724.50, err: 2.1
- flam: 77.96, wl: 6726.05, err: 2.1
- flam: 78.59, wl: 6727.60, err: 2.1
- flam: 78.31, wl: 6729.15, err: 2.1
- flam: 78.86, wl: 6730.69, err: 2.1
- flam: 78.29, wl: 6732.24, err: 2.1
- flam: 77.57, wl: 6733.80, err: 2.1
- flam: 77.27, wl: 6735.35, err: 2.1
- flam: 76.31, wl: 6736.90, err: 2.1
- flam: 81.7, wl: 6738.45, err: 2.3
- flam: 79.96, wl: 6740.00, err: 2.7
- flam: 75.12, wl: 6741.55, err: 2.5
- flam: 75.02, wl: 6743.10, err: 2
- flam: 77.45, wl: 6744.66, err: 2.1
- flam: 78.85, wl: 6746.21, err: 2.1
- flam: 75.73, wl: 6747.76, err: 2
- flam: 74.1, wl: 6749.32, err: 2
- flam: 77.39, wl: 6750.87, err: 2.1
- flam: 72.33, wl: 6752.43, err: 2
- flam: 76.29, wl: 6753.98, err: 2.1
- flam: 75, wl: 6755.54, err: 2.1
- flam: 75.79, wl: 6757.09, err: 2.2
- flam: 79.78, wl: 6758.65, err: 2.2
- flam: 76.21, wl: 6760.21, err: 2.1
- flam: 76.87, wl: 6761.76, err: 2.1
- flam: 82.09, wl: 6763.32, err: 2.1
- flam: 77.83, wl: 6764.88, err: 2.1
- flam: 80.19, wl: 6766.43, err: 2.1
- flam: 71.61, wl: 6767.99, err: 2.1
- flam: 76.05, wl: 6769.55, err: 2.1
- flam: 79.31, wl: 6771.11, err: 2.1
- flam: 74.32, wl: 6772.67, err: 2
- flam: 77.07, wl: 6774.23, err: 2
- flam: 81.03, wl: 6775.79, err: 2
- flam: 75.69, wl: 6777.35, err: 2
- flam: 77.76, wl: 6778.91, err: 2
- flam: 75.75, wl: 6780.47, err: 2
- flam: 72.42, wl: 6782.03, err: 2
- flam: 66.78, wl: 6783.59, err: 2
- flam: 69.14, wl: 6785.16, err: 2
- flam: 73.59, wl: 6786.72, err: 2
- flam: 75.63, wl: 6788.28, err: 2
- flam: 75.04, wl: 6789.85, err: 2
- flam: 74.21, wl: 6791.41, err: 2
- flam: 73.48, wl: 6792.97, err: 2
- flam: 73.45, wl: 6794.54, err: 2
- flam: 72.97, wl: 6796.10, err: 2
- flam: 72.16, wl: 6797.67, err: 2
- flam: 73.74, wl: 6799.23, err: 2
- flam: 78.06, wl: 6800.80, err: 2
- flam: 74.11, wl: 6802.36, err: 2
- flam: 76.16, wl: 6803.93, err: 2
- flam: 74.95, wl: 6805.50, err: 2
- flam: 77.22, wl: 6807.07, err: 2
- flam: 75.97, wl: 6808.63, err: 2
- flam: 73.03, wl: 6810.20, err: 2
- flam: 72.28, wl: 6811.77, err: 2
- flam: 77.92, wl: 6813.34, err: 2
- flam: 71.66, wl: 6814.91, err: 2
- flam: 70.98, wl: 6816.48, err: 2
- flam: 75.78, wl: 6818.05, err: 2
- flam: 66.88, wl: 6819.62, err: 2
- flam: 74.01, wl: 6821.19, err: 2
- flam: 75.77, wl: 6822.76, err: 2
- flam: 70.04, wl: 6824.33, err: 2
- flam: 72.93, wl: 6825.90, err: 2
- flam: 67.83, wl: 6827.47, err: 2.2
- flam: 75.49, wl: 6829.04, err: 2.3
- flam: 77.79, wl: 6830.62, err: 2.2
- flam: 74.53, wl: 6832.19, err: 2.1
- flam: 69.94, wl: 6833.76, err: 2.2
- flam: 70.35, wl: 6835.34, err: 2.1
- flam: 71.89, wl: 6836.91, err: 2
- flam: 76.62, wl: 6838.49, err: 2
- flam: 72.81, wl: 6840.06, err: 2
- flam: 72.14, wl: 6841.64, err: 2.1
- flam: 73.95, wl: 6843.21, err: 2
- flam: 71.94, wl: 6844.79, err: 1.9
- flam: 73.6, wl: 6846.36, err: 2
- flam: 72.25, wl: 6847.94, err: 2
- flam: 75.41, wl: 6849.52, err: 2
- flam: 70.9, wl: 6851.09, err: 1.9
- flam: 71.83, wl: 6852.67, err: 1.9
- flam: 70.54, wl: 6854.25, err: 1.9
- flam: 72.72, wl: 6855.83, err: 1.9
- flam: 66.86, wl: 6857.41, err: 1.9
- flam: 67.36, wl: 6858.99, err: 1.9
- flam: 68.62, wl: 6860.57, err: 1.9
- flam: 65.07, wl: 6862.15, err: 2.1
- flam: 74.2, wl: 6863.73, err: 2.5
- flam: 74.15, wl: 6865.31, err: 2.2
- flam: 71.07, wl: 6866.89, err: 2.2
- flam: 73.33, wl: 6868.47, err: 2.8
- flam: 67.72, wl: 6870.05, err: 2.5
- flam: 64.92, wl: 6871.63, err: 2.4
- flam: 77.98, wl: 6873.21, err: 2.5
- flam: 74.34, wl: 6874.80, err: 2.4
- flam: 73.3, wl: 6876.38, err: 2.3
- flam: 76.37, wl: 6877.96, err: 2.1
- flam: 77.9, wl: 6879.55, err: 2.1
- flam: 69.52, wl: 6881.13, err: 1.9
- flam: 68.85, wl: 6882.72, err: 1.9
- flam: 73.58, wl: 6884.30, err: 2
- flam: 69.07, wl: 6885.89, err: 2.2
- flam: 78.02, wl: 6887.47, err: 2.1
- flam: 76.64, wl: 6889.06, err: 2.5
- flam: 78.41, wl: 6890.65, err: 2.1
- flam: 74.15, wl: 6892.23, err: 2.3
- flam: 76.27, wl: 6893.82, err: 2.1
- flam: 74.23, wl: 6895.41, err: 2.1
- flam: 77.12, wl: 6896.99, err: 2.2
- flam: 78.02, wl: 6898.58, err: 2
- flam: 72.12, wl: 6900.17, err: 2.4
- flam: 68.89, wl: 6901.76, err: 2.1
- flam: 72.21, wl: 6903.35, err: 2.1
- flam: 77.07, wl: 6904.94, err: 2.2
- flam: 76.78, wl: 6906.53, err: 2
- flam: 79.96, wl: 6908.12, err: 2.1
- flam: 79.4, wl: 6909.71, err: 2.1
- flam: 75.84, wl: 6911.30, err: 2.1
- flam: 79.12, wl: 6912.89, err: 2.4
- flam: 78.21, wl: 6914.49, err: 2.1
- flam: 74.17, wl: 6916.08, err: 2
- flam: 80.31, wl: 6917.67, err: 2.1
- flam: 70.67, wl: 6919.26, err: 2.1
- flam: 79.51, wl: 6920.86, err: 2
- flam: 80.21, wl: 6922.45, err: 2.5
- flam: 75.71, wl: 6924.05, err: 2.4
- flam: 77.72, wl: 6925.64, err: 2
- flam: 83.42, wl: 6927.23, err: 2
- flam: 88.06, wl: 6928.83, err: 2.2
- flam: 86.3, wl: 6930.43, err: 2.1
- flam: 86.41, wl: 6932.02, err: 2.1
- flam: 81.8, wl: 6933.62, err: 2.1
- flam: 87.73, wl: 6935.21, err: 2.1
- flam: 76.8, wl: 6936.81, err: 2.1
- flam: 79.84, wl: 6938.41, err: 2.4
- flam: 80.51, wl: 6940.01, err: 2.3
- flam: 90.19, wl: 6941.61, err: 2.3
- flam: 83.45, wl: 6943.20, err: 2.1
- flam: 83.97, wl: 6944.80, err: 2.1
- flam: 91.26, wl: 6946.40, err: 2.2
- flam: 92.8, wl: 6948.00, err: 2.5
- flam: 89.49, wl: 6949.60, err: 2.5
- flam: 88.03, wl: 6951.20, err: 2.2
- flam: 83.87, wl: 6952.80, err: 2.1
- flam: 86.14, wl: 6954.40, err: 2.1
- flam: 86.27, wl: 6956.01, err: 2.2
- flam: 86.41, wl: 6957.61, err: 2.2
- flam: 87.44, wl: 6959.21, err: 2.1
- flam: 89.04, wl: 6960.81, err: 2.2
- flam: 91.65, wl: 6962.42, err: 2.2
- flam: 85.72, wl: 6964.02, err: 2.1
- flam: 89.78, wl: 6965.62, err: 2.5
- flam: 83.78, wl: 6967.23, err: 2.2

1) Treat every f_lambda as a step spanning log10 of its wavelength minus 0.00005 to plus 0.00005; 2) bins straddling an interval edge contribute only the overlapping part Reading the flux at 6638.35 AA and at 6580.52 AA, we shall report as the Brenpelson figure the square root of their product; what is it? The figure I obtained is 89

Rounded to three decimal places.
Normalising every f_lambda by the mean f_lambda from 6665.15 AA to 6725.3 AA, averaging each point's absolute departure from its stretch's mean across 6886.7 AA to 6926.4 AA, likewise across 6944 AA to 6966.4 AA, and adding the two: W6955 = 0.057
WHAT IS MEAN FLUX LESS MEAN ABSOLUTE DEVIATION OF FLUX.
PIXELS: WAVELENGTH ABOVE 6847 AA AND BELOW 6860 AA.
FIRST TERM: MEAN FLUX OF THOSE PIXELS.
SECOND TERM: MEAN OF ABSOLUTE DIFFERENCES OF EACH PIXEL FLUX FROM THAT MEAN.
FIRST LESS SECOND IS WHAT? 69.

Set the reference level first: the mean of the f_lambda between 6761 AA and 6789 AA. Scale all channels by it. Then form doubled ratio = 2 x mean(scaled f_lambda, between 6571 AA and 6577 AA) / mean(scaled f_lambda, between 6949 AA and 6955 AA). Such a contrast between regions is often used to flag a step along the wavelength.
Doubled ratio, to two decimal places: 2.01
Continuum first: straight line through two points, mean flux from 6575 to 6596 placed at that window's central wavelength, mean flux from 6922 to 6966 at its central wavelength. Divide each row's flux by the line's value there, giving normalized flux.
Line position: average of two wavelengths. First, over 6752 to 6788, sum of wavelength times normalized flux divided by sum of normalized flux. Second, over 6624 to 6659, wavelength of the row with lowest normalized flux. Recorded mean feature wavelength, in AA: 6710.8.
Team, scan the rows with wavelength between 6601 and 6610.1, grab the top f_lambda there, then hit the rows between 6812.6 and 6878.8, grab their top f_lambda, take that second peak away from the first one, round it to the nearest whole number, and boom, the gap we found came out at 17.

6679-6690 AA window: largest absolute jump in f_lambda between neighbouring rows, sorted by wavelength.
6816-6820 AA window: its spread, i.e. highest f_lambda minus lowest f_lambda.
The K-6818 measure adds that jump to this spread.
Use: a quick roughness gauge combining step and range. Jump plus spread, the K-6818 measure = 15.9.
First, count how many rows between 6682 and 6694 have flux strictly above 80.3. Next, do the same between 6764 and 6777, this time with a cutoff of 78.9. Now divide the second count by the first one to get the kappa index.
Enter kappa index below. 0.43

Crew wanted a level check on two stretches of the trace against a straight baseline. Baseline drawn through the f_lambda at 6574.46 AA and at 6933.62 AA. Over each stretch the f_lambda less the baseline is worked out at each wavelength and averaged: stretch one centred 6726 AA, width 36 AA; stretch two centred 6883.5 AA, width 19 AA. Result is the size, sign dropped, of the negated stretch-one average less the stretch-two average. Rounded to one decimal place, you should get 13.2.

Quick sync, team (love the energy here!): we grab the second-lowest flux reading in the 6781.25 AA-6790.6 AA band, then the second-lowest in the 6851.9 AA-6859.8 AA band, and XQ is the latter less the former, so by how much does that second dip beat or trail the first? -2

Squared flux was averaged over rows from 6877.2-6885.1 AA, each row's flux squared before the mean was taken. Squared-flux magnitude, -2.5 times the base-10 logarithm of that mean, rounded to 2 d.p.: -9.33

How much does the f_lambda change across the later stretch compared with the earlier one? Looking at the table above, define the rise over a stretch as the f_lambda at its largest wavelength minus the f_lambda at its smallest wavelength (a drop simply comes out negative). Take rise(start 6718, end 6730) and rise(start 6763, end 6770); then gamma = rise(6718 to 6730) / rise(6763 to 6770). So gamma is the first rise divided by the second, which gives -1.8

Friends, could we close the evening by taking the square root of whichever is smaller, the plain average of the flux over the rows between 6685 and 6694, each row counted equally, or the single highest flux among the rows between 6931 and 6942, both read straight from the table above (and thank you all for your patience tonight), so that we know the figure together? 9.17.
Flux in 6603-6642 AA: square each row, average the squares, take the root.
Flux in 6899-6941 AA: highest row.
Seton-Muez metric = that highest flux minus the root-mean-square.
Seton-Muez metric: -2.6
